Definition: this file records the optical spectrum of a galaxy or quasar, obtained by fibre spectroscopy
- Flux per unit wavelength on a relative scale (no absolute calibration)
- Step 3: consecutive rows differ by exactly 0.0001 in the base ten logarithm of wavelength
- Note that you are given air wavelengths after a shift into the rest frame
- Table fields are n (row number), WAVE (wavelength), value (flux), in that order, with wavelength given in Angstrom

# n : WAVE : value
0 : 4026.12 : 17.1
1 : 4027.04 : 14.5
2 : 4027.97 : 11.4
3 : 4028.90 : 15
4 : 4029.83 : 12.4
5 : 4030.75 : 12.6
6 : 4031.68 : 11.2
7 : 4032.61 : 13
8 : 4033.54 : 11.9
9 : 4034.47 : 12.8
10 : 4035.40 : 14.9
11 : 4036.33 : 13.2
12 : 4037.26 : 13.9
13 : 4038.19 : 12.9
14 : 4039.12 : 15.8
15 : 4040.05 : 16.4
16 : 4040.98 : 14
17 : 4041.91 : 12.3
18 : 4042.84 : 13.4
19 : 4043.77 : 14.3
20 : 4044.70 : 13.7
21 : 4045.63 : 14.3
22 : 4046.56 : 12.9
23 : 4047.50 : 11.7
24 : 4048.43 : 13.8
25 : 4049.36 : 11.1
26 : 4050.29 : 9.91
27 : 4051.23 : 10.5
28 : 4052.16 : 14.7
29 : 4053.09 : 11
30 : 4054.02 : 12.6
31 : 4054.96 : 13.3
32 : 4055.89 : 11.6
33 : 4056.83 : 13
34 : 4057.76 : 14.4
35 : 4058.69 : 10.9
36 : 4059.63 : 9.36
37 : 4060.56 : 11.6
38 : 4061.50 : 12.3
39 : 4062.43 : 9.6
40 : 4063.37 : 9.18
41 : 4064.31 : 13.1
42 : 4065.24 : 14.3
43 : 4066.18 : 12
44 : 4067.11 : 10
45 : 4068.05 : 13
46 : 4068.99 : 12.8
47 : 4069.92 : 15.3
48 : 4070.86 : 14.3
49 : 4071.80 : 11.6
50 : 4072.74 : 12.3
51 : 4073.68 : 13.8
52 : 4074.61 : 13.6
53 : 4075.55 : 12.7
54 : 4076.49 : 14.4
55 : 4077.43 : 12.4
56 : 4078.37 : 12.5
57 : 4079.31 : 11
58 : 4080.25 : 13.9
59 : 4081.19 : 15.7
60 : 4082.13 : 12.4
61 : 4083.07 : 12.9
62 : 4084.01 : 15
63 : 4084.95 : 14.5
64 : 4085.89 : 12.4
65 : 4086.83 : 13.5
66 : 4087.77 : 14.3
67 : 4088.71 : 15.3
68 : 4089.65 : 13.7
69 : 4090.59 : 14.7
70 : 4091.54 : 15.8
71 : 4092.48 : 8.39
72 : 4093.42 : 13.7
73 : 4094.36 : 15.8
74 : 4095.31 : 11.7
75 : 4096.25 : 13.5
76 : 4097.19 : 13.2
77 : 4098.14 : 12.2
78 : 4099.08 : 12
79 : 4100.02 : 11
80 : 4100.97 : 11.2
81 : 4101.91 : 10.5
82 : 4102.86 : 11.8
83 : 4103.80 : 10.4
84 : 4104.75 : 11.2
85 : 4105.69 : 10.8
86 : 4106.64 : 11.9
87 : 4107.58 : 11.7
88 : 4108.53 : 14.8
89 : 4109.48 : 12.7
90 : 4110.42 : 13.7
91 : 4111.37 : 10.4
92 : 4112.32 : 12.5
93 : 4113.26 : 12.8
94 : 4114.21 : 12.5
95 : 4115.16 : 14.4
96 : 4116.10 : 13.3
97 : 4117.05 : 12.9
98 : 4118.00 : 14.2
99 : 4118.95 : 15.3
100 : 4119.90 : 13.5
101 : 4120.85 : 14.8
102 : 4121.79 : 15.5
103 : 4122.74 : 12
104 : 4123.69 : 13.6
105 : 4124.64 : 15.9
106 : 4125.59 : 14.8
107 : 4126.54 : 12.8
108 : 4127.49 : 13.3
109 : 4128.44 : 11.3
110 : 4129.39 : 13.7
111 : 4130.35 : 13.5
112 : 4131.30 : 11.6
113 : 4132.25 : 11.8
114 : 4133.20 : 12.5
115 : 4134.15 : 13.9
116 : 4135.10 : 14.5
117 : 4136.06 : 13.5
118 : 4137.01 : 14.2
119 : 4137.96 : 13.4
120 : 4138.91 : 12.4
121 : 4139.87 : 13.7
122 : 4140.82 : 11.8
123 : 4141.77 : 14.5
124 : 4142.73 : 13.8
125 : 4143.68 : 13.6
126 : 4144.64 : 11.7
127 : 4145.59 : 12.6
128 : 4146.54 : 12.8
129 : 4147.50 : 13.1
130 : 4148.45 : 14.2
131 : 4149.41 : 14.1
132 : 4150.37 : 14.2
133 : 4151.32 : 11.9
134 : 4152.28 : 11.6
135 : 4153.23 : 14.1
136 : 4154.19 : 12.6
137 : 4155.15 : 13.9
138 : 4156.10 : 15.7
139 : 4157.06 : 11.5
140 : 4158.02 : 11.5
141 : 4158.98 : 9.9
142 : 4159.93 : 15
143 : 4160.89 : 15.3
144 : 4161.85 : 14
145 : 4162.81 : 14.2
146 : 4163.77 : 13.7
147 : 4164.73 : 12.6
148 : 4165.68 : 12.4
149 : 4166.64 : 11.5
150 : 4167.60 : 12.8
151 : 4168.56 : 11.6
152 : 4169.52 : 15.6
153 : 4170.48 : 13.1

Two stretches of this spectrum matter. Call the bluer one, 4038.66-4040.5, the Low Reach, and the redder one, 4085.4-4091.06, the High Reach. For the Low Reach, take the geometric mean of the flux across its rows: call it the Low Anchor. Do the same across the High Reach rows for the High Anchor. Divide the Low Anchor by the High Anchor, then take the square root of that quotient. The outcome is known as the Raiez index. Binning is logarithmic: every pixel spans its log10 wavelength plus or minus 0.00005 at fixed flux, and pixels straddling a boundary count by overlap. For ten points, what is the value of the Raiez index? 1.07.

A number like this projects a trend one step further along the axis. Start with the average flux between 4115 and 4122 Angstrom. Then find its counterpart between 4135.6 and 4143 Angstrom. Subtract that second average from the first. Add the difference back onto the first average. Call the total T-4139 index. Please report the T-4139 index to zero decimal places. 15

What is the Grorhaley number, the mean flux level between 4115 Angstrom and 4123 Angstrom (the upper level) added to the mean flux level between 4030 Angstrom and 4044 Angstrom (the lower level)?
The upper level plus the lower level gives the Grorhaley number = 27.5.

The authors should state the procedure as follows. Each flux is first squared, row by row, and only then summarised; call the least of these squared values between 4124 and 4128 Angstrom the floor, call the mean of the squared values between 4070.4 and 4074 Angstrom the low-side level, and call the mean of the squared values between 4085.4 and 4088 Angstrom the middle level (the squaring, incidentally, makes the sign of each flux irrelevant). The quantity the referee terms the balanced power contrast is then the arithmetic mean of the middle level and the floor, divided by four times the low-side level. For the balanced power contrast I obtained 0.253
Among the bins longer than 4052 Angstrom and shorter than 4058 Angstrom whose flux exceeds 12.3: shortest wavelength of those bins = 4052.16 Angstrom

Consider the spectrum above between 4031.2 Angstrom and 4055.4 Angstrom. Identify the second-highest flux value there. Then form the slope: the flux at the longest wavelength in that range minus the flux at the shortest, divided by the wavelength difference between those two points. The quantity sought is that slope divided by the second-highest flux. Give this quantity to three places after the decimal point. 0.006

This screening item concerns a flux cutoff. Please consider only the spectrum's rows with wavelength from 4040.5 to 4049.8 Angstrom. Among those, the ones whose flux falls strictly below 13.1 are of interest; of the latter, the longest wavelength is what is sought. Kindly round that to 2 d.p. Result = 4049.36 Angstrom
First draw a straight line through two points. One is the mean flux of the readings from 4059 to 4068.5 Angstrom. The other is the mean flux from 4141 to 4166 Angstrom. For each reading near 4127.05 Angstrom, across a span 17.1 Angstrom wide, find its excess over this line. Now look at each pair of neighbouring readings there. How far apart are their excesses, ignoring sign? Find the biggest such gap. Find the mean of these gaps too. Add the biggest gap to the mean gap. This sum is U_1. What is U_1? 4.9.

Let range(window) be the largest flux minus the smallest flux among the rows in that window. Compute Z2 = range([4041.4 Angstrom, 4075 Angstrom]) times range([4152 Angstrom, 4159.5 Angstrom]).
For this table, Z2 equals 35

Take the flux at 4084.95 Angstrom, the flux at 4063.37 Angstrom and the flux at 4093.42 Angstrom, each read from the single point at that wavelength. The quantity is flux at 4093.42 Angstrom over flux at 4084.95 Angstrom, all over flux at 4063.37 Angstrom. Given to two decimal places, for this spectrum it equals 0.10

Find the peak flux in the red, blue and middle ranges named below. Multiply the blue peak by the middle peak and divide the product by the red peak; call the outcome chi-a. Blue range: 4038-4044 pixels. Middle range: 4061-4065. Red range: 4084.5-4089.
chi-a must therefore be 14.0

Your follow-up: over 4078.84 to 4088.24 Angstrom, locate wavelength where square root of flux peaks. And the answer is 4081.19 Angstrom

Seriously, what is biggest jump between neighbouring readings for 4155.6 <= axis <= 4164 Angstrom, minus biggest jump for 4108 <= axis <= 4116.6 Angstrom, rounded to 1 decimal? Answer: 1.8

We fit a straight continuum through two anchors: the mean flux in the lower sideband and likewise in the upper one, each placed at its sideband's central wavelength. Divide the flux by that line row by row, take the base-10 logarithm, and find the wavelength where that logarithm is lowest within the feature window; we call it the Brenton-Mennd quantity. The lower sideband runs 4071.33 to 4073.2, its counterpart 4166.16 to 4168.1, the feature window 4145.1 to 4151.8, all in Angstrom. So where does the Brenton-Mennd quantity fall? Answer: 4151.32 Angstrom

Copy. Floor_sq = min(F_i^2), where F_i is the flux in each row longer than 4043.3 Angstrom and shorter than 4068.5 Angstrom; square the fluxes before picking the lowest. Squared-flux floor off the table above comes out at 84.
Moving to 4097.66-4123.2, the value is 108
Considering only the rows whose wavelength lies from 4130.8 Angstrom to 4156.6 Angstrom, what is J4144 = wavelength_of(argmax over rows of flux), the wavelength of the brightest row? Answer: 4156.10 Angstrom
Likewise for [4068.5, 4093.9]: 4091.54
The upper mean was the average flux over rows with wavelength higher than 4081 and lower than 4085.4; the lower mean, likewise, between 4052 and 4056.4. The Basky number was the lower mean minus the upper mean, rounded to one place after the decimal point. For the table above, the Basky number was -1.5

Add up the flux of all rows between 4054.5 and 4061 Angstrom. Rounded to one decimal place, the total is 84.2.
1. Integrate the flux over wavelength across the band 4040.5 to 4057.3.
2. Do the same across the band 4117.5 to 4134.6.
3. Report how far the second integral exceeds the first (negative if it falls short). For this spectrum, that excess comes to 19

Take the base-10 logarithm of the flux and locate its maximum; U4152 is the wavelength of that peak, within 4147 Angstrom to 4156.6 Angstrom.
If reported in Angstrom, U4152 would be 4156.10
